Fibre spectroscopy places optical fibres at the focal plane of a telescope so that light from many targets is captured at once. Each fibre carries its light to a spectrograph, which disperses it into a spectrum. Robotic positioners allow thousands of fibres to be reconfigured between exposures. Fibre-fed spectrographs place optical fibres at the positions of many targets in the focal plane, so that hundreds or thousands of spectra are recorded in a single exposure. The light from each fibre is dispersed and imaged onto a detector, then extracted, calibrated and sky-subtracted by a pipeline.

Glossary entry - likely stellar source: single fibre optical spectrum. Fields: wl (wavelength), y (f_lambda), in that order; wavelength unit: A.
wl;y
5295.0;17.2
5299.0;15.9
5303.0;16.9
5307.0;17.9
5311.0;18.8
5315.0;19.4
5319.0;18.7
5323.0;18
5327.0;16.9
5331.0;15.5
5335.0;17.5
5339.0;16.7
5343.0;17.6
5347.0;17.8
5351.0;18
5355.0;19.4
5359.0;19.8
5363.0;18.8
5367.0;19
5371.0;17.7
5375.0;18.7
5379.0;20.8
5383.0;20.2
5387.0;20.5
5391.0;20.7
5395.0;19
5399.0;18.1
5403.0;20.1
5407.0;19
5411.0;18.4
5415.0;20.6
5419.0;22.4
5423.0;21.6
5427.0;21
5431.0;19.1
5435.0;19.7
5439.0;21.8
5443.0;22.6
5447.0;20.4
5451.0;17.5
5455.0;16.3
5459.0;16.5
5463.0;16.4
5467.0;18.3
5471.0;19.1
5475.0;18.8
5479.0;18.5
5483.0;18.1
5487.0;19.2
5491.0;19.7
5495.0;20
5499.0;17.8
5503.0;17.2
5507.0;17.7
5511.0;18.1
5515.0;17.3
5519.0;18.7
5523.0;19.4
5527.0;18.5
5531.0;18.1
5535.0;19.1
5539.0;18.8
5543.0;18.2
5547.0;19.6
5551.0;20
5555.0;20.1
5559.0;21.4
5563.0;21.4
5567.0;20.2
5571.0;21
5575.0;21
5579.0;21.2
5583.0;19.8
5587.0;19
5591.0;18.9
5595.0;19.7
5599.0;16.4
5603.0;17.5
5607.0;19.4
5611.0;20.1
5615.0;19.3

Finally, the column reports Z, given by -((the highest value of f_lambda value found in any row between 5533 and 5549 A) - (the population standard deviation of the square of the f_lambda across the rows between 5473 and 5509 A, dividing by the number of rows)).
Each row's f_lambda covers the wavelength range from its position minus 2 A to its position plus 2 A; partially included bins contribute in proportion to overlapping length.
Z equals 14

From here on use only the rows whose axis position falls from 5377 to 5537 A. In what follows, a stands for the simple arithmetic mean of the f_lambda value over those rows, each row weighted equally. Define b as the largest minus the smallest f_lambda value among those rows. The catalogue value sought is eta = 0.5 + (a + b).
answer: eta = 26.0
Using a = 19.2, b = 6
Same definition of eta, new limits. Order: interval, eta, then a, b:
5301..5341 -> 22.0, 17.6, 4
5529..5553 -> 21.4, 19.0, 2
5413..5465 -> 26.5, 19.7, 6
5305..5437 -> 26.4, 19.0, 7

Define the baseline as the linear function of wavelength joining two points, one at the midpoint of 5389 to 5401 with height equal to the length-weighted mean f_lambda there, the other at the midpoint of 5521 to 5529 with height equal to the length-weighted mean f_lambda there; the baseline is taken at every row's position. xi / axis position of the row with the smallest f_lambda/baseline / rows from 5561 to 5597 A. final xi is 5591.0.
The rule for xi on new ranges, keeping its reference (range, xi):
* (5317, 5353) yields 5331.0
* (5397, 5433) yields 5399.0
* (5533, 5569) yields 5543.0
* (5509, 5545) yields 5515.0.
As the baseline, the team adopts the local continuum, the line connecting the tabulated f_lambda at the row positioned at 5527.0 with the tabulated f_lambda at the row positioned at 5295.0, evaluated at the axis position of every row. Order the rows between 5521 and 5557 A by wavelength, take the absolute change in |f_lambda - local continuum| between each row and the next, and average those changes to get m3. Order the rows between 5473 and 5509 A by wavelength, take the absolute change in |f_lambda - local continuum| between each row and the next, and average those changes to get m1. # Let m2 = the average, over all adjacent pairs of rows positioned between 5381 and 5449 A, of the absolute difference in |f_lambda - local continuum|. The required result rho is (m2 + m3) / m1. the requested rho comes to 3.1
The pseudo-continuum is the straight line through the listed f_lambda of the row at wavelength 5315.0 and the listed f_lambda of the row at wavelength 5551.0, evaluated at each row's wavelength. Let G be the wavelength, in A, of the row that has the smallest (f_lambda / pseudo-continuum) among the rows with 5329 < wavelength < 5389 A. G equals 5331.0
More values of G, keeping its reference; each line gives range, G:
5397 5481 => 5455.0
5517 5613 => 5599.0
